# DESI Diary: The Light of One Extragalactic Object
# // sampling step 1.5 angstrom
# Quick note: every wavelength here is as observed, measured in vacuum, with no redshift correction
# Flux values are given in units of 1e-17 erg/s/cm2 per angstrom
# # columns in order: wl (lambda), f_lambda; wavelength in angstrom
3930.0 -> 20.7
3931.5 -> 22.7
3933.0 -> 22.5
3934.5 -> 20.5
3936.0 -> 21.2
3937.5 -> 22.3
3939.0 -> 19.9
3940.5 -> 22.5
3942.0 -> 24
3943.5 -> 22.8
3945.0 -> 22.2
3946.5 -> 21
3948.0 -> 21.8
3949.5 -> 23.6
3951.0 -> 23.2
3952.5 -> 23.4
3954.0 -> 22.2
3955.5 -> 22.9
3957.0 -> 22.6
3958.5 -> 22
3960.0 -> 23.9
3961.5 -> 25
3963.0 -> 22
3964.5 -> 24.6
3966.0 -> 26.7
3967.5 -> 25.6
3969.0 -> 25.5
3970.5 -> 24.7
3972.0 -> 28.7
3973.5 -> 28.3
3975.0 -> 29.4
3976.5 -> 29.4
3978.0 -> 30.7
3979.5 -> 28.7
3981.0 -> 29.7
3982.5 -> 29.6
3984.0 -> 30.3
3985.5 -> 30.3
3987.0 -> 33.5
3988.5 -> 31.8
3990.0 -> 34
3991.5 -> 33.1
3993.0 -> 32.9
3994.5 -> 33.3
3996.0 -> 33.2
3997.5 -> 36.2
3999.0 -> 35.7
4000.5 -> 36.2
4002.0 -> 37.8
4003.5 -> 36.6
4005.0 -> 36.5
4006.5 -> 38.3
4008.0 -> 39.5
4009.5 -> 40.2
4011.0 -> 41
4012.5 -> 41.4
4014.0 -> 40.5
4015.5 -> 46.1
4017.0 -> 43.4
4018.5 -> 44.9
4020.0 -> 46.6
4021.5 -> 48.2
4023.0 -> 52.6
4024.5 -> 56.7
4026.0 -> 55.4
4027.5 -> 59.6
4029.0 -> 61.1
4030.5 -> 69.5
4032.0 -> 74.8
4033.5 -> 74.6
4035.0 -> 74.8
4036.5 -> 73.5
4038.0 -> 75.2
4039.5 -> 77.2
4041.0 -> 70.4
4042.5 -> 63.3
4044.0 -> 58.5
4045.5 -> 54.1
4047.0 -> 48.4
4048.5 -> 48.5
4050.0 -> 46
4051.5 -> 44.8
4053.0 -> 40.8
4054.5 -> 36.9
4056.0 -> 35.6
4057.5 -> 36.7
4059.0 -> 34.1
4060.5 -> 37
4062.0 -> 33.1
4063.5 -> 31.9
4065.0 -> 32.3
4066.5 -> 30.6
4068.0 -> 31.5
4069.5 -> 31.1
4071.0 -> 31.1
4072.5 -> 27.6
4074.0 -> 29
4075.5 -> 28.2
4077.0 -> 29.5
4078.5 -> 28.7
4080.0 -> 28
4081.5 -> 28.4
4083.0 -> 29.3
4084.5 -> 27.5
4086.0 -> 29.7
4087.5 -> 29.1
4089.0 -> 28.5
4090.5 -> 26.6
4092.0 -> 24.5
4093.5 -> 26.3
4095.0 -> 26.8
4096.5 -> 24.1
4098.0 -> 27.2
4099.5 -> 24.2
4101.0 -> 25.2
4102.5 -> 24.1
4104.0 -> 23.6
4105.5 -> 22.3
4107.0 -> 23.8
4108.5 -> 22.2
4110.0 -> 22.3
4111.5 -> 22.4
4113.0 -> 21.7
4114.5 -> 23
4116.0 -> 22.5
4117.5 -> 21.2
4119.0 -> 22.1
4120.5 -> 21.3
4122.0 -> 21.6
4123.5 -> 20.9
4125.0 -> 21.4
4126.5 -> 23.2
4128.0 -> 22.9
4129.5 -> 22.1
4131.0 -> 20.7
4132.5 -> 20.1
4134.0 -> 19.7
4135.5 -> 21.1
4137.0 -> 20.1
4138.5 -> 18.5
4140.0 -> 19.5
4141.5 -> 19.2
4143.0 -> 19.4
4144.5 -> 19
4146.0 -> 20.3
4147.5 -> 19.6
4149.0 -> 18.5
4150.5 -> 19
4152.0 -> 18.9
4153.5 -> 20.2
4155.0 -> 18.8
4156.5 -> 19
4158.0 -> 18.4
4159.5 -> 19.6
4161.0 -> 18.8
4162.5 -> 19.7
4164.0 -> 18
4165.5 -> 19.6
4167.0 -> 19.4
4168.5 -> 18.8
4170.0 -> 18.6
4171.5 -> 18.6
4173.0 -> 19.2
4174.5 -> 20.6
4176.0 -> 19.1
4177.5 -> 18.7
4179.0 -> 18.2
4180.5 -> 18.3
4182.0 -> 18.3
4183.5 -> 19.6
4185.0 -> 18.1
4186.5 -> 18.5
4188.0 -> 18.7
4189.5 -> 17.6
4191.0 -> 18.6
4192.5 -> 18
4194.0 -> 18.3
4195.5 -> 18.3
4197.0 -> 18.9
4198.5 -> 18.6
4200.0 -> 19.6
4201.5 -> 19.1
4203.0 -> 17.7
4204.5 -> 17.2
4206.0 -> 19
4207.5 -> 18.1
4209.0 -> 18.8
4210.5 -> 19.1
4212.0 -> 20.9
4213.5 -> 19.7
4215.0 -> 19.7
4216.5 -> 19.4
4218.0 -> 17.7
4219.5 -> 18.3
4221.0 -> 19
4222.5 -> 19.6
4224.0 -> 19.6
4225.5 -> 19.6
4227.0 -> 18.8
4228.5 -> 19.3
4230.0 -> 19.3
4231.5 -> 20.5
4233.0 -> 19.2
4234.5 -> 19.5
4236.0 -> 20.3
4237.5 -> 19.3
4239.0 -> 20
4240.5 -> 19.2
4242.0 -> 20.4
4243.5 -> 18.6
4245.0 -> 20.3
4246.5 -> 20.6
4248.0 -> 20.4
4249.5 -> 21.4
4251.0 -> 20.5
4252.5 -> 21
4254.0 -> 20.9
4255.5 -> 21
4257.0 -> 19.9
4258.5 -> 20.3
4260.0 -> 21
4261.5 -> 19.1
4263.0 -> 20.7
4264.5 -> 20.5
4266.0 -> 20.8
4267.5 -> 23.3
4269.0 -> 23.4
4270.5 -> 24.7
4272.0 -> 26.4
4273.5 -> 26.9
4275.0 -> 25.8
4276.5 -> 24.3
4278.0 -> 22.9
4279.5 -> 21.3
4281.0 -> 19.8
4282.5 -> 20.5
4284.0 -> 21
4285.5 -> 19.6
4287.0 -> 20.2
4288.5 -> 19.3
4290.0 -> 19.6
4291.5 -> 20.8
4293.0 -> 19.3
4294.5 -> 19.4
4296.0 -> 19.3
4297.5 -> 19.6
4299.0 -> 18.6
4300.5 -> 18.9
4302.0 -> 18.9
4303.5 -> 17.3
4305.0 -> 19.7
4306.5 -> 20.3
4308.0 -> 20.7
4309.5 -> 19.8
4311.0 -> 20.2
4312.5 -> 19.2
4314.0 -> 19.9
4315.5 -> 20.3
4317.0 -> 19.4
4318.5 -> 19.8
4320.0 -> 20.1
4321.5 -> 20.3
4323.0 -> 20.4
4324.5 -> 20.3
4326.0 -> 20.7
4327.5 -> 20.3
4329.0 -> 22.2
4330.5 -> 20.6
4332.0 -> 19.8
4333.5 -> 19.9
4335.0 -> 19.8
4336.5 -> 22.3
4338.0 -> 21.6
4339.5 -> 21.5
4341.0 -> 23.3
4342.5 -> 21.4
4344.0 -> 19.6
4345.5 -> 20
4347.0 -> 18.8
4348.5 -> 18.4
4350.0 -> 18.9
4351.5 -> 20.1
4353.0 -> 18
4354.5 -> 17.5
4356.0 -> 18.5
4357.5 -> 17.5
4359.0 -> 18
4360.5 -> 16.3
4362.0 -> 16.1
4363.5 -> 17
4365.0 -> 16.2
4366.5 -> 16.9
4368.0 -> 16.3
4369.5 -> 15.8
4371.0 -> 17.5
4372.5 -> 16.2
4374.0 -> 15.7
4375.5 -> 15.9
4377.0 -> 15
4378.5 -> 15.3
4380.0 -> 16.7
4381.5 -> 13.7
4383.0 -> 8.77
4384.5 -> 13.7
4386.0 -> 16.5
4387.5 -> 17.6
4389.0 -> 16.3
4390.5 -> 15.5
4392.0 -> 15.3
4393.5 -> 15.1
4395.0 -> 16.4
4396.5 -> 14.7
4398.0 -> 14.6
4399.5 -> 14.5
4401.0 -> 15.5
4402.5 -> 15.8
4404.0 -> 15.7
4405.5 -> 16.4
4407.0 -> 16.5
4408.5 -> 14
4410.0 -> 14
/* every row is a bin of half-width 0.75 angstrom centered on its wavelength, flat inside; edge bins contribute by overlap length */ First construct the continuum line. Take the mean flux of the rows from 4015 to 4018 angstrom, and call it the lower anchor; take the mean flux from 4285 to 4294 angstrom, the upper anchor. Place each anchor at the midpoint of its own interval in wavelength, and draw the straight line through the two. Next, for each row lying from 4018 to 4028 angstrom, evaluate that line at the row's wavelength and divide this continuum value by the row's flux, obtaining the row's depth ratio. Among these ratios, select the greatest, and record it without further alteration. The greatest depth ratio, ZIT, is 1.0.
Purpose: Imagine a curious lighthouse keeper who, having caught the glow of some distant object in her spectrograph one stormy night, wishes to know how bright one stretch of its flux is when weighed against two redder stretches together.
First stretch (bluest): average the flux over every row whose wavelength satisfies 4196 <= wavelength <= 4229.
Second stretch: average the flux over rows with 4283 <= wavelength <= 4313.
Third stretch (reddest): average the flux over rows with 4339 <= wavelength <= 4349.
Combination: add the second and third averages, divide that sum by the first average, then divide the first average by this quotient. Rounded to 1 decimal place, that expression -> 9.0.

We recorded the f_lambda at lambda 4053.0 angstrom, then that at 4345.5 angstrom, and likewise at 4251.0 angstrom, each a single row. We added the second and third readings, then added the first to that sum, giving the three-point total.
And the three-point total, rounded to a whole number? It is 81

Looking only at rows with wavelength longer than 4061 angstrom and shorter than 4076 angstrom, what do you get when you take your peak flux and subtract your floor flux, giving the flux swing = 5.5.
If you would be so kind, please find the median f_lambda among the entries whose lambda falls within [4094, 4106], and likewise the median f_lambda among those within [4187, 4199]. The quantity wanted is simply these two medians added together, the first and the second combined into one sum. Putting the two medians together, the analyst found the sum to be 43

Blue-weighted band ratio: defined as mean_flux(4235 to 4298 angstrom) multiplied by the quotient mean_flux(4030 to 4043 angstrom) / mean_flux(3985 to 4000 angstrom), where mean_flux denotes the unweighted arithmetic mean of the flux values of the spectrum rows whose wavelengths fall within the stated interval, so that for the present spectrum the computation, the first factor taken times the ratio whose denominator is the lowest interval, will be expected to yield 46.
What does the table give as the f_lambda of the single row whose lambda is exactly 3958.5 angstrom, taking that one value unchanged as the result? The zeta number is 22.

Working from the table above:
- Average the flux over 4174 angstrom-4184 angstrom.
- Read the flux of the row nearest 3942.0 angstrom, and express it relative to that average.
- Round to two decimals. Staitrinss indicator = 1.27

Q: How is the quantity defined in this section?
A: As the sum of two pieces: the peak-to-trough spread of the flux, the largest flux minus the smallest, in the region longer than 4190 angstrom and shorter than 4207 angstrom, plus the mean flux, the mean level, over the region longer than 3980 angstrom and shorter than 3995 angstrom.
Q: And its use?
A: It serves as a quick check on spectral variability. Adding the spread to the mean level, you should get 34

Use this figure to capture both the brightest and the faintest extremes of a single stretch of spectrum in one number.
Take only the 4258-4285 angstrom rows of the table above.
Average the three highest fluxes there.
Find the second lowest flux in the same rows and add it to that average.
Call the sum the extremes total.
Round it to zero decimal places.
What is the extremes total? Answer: 46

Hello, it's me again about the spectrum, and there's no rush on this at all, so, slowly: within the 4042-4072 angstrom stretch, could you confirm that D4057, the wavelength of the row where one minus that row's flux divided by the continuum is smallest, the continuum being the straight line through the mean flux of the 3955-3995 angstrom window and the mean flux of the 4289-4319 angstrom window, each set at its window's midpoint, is 4042.5 angstrom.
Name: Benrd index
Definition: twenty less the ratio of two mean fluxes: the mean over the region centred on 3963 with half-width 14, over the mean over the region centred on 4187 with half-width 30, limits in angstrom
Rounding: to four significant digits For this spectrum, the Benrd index 18.68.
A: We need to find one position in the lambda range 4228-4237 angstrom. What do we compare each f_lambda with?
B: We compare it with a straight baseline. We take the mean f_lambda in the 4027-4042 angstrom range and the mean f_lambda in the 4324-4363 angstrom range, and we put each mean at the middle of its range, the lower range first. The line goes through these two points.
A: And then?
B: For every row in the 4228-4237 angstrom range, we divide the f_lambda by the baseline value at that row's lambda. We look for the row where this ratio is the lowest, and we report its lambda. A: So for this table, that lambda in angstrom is 4228.5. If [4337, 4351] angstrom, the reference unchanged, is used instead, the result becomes 4348.5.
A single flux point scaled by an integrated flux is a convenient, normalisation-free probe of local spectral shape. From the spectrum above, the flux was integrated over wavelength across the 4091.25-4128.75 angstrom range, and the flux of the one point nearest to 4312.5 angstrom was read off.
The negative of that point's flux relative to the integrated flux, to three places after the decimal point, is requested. -0.022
